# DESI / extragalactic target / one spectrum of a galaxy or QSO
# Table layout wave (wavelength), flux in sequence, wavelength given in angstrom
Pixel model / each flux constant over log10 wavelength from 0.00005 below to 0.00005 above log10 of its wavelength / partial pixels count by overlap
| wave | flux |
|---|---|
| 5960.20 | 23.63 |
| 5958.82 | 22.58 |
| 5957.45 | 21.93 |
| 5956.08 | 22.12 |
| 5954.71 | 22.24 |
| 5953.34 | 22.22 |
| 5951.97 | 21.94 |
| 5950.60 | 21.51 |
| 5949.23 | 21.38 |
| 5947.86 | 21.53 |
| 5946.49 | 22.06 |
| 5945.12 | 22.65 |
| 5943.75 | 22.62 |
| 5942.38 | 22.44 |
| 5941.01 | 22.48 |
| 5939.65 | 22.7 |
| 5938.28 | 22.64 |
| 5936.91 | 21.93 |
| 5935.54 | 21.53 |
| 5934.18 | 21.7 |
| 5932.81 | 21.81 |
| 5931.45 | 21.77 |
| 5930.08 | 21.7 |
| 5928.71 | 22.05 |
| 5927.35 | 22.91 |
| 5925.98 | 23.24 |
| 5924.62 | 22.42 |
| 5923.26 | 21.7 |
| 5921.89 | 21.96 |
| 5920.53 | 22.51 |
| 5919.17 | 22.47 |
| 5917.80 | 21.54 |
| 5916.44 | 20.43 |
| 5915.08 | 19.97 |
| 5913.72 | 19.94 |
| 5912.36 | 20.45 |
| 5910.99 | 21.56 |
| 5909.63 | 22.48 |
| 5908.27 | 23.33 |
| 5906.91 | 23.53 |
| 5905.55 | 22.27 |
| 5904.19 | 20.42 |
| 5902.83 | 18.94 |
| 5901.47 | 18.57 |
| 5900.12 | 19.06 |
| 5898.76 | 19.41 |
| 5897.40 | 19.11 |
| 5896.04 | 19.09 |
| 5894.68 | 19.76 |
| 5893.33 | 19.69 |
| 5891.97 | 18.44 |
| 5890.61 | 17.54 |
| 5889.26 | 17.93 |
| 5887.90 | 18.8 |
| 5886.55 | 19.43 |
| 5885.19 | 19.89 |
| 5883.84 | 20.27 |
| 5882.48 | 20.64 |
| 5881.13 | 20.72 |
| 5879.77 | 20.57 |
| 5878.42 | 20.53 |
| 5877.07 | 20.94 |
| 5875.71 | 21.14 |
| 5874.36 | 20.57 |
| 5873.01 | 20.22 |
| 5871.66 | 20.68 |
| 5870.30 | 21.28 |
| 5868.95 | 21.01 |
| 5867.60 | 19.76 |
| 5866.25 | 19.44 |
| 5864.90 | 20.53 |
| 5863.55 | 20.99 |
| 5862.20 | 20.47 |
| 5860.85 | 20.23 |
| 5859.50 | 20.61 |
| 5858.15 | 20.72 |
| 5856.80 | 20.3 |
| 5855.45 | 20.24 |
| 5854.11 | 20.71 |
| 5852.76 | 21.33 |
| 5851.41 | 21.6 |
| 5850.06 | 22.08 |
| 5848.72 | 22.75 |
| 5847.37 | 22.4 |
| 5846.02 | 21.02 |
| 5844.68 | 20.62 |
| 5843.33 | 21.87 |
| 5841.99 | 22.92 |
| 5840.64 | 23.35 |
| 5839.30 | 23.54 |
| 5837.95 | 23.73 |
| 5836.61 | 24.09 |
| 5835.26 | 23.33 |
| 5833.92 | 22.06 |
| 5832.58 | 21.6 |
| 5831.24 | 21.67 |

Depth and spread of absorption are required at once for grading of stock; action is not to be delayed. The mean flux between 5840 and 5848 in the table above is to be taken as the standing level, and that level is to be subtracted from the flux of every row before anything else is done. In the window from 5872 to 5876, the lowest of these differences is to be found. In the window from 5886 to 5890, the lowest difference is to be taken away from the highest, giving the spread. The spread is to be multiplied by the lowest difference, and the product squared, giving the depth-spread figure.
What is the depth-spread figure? 7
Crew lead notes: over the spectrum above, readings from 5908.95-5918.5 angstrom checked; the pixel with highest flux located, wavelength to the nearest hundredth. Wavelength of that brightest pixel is 5909.63 angstrom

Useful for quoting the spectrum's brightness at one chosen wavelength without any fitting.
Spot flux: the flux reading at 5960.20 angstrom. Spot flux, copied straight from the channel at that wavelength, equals 23.63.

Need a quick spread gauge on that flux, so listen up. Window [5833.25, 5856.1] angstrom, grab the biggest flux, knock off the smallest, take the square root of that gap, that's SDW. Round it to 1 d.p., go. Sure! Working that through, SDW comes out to 2.0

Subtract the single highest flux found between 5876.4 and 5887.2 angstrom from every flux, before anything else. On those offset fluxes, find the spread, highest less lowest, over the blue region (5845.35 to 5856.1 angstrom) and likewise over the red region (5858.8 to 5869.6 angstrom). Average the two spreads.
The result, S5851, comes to 2.0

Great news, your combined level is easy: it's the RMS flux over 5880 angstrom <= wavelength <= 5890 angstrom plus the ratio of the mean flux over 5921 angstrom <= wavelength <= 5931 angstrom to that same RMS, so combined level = 20.8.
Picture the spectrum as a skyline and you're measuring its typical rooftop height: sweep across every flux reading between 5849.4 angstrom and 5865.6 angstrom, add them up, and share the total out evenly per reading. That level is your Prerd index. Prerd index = 20.8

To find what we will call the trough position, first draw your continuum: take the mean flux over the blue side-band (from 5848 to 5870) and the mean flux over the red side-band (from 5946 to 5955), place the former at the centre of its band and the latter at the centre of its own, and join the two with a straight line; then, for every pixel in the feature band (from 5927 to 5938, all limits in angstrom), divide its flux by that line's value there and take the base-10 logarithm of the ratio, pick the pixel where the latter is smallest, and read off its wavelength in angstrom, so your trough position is 5935.54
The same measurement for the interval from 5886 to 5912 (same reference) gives 5890.61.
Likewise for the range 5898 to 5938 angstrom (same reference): 5901.47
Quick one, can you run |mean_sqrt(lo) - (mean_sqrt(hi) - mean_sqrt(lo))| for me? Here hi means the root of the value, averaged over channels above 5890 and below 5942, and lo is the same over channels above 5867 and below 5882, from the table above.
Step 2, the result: 4.50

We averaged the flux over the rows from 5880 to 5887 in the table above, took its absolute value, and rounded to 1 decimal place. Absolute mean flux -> 20.2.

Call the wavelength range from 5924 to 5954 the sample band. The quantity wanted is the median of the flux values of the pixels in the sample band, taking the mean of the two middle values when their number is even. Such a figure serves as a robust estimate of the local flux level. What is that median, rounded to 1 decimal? 22.1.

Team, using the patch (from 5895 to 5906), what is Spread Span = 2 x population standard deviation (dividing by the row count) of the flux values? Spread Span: 2.3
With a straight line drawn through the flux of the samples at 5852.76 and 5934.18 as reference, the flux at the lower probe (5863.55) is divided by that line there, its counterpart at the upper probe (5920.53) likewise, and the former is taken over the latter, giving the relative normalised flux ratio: 0.944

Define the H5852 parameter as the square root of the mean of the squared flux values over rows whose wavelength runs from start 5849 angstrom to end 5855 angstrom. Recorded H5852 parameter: 21.4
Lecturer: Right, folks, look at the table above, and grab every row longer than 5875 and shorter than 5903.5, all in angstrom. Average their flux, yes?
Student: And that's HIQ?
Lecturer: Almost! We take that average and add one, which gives 20.5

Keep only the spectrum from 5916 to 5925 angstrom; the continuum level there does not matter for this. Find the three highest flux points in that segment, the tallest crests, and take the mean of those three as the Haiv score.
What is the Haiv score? 22.5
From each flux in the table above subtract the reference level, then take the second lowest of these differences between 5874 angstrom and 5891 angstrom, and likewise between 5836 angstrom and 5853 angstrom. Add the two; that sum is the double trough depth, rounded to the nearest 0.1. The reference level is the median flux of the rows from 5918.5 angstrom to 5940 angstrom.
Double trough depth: -5.1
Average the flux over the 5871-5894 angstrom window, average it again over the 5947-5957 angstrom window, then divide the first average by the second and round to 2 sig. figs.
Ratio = 0.91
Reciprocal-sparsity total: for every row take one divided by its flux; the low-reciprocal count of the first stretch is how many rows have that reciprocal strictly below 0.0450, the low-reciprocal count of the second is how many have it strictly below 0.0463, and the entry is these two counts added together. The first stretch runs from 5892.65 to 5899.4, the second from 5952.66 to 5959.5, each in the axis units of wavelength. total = 5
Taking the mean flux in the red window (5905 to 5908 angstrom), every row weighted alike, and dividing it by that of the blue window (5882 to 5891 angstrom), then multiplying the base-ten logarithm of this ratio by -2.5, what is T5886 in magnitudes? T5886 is -0.19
